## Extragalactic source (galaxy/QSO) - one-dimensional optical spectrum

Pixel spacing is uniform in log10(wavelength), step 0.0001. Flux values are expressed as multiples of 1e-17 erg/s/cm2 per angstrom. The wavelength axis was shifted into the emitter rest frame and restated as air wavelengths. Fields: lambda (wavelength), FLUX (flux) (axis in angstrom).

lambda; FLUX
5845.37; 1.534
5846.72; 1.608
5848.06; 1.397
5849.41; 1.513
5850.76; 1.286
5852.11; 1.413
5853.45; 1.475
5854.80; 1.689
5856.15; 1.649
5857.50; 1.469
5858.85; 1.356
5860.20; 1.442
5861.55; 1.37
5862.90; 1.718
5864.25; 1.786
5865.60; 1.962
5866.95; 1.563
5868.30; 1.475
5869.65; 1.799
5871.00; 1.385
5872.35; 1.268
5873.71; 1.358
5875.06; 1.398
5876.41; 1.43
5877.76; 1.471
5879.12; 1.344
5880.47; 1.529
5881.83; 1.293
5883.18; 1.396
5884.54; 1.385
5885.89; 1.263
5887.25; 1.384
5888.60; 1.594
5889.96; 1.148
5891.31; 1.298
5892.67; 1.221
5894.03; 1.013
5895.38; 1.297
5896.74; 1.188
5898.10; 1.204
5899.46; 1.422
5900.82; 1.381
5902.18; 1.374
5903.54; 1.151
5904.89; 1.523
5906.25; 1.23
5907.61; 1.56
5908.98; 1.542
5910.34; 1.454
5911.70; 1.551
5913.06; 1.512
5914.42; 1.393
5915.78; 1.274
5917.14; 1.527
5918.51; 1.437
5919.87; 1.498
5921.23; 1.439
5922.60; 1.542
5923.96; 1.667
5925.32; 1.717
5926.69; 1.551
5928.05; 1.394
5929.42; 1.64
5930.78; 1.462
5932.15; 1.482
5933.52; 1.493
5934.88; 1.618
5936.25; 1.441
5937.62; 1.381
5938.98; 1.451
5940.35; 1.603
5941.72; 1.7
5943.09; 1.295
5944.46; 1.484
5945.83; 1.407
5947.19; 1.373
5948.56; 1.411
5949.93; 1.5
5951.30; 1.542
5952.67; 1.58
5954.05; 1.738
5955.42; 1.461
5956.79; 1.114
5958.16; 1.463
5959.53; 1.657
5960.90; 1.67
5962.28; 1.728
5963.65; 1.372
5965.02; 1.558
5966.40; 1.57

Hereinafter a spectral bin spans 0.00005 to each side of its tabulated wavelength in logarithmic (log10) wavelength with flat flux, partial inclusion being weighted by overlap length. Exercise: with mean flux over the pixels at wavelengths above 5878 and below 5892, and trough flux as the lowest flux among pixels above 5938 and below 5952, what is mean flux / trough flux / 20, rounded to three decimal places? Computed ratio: 0.053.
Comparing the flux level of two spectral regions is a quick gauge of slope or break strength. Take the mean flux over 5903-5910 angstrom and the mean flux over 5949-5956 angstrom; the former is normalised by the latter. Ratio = 0.90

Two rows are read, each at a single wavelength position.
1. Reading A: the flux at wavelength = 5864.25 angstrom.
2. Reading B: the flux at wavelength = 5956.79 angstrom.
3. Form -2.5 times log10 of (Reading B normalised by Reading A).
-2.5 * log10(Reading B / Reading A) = 0.51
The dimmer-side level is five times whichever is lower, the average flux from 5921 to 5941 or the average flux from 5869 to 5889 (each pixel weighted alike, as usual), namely 7.1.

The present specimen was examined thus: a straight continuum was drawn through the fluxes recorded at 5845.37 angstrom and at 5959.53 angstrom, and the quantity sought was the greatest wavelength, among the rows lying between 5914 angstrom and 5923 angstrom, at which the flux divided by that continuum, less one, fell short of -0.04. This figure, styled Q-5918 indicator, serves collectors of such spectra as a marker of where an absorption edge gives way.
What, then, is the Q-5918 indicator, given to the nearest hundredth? 5922.60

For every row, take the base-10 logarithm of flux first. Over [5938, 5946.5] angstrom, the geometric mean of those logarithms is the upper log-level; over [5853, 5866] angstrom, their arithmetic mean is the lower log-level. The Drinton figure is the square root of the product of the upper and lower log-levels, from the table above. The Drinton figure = 0.182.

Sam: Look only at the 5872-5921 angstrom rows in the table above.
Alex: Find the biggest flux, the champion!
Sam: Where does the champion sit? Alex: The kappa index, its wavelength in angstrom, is 5888.60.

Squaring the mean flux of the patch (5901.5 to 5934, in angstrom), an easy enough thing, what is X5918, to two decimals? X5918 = 2.18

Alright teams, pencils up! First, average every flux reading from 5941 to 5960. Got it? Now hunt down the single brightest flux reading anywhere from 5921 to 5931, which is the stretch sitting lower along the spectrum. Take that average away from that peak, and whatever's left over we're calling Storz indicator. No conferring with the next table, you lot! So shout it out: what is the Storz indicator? 0.24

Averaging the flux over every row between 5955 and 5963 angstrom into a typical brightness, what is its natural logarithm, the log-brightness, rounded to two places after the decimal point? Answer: 0.42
